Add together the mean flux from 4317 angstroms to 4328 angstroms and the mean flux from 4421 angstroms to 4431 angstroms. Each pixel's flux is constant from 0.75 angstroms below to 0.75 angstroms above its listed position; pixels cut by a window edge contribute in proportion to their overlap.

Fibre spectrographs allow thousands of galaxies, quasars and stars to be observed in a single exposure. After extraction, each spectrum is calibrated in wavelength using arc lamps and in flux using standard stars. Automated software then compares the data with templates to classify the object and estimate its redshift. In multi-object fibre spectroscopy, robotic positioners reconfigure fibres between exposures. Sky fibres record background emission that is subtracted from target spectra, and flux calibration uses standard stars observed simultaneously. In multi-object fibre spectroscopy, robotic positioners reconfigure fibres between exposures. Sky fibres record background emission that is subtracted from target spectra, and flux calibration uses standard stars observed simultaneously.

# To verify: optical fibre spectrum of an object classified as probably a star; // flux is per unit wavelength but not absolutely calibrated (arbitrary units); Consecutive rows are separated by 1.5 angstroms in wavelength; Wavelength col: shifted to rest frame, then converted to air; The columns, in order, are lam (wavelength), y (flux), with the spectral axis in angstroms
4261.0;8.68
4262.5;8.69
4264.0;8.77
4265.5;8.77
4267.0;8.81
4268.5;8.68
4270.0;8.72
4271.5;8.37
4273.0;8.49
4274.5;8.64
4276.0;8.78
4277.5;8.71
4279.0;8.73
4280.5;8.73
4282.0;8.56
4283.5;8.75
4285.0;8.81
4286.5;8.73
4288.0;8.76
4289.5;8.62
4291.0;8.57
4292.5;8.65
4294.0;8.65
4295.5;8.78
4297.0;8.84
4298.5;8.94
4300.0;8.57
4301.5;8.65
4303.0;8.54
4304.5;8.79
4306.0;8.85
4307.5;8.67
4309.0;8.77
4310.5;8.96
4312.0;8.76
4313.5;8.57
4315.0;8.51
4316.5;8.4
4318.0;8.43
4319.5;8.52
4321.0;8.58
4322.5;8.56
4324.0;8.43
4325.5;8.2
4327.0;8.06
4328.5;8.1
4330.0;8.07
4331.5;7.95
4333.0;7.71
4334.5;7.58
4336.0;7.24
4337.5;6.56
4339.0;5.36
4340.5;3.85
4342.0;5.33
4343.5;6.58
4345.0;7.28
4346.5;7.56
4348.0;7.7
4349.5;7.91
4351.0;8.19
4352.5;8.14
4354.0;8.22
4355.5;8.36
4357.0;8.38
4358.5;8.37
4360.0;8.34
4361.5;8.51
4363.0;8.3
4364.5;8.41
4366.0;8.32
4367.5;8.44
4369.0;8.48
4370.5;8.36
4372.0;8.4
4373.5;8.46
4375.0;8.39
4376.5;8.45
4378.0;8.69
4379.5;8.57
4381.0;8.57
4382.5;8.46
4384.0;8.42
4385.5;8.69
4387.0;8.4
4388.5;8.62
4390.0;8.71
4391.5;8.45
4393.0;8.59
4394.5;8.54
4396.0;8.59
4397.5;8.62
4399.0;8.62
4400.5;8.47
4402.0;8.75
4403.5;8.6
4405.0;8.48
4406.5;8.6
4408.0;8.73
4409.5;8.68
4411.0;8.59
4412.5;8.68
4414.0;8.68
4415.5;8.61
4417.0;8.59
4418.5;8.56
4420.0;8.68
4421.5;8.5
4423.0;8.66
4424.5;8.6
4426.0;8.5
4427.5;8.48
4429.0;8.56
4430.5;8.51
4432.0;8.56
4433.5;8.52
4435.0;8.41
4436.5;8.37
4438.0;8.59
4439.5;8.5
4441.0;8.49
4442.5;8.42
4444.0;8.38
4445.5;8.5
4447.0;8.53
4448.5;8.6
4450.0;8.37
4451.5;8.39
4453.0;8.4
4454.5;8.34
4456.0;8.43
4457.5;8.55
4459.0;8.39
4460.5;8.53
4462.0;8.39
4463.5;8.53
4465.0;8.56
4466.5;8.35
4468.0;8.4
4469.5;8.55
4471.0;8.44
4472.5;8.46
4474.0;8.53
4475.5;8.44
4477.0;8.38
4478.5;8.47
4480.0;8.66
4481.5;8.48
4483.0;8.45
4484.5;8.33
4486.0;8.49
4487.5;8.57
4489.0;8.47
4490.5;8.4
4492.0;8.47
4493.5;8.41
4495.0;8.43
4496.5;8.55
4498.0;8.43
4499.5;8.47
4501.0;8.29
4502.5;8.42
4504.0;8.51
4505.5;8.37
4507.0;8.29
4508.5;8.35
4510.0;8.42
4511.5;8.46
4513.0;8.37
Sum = 16.9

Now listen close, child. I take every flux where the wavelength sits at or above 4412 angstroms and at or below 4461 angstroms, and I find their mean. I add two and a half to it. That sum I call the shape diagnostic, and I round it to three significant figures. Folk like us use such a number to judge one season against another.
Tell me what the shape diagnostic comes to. 11.0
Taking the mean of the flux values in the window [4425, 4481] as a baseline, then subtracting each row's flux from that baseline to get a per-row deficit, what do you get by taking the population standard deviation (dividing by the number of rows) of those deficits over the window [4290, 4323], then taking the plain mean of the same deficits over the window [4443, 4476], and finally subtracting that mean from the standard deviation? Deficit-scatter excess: 0.1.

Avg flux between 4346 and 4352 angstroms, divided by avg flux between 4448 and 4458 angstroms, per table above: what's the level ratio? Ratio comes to 0.93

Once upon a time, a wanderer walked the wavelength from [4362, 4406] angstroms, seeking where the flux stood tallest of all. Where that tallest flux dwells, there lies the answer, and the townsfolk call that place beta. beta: 4402.0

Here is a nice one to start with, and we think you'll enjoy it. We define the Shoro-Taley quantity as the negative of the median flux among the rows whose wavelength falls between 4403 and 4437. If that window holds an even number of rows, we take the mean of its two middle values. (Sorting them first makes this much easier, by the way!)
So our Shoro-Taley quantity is -8.59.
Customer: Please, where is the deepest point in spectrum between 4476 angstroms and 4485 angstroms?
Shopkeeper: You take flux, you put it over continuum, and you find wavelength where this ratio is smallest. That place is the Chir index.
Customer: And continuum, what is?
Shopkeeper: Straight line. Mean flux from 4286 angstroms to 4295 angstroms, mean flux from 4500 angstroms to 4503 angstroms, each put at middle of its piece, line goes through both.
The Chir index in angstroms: 4484.5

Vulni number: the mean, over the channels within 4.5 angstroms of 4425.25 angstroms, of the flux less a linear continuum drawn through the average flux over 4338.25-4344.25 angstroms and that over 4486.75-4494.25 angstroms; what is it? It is 1.5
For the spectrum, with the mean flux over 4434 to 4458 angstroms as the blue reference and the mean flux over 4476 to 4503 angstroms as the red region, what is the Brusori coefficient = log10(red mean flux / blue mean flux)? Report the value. 0.000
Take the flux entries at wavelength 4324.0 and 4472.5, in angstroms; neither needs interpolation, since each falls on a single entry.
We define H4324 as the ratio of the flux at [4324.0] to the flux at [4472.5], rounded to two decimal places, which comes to 1.00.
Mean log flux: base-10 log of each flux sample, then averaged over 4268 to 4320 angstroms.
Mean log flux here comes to 0.938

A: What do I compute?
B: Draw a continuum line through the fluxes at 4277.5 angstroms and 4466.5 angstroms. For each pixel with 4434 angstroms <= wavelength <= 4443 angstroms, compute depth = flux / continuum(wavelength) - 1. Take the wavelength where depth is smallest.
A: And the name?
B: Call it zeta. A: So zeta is 4436.5 angstroms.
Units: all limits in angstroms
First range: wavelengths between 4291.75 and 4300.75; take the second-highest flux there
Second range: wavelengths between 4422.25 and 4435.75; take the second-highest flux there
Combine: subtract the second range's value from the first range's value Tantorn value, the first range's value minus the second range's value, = 0.2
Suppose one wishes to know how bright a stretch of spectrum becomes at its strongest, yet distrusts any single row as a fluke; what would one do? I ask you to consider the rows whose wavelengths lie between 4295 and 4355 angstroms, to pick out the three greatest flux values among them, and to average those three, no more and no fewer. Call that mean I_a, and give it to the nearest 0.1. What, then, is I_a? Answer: 8.9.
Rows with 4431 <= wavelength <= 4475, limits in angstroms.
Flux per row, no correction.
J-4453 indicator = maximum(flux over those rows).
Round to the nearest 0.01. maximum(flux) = 8.60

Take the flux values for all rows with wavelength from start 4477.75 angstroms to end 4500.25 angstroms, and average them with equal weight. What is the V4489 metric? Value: 8.47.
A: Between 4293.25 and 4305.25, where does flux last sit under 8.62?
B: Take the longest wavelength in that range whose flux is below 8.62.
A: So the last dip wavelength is 4303.0 angstroms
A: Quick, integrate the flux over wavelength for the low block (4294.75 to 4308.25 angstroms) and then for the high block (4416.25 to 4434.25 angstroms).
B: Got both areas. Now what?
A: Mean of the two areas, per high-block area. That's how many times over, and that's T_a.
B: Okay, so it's 0.88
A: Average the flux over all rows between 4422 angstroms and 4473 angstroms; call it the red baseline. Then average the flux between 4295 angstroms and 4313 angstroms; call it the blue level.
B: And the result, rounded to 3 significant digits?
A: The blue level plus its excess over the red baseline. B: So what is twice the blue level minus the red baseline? 9.04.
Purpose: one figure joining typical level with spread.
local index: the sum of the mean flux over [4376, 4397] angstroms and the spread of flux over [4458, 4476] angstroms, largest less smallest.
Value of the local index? 8.8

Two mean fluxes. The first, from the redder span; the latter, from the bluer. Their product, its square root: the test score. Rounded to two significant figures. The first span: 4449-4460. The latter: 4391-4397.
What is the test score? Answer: 8.5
